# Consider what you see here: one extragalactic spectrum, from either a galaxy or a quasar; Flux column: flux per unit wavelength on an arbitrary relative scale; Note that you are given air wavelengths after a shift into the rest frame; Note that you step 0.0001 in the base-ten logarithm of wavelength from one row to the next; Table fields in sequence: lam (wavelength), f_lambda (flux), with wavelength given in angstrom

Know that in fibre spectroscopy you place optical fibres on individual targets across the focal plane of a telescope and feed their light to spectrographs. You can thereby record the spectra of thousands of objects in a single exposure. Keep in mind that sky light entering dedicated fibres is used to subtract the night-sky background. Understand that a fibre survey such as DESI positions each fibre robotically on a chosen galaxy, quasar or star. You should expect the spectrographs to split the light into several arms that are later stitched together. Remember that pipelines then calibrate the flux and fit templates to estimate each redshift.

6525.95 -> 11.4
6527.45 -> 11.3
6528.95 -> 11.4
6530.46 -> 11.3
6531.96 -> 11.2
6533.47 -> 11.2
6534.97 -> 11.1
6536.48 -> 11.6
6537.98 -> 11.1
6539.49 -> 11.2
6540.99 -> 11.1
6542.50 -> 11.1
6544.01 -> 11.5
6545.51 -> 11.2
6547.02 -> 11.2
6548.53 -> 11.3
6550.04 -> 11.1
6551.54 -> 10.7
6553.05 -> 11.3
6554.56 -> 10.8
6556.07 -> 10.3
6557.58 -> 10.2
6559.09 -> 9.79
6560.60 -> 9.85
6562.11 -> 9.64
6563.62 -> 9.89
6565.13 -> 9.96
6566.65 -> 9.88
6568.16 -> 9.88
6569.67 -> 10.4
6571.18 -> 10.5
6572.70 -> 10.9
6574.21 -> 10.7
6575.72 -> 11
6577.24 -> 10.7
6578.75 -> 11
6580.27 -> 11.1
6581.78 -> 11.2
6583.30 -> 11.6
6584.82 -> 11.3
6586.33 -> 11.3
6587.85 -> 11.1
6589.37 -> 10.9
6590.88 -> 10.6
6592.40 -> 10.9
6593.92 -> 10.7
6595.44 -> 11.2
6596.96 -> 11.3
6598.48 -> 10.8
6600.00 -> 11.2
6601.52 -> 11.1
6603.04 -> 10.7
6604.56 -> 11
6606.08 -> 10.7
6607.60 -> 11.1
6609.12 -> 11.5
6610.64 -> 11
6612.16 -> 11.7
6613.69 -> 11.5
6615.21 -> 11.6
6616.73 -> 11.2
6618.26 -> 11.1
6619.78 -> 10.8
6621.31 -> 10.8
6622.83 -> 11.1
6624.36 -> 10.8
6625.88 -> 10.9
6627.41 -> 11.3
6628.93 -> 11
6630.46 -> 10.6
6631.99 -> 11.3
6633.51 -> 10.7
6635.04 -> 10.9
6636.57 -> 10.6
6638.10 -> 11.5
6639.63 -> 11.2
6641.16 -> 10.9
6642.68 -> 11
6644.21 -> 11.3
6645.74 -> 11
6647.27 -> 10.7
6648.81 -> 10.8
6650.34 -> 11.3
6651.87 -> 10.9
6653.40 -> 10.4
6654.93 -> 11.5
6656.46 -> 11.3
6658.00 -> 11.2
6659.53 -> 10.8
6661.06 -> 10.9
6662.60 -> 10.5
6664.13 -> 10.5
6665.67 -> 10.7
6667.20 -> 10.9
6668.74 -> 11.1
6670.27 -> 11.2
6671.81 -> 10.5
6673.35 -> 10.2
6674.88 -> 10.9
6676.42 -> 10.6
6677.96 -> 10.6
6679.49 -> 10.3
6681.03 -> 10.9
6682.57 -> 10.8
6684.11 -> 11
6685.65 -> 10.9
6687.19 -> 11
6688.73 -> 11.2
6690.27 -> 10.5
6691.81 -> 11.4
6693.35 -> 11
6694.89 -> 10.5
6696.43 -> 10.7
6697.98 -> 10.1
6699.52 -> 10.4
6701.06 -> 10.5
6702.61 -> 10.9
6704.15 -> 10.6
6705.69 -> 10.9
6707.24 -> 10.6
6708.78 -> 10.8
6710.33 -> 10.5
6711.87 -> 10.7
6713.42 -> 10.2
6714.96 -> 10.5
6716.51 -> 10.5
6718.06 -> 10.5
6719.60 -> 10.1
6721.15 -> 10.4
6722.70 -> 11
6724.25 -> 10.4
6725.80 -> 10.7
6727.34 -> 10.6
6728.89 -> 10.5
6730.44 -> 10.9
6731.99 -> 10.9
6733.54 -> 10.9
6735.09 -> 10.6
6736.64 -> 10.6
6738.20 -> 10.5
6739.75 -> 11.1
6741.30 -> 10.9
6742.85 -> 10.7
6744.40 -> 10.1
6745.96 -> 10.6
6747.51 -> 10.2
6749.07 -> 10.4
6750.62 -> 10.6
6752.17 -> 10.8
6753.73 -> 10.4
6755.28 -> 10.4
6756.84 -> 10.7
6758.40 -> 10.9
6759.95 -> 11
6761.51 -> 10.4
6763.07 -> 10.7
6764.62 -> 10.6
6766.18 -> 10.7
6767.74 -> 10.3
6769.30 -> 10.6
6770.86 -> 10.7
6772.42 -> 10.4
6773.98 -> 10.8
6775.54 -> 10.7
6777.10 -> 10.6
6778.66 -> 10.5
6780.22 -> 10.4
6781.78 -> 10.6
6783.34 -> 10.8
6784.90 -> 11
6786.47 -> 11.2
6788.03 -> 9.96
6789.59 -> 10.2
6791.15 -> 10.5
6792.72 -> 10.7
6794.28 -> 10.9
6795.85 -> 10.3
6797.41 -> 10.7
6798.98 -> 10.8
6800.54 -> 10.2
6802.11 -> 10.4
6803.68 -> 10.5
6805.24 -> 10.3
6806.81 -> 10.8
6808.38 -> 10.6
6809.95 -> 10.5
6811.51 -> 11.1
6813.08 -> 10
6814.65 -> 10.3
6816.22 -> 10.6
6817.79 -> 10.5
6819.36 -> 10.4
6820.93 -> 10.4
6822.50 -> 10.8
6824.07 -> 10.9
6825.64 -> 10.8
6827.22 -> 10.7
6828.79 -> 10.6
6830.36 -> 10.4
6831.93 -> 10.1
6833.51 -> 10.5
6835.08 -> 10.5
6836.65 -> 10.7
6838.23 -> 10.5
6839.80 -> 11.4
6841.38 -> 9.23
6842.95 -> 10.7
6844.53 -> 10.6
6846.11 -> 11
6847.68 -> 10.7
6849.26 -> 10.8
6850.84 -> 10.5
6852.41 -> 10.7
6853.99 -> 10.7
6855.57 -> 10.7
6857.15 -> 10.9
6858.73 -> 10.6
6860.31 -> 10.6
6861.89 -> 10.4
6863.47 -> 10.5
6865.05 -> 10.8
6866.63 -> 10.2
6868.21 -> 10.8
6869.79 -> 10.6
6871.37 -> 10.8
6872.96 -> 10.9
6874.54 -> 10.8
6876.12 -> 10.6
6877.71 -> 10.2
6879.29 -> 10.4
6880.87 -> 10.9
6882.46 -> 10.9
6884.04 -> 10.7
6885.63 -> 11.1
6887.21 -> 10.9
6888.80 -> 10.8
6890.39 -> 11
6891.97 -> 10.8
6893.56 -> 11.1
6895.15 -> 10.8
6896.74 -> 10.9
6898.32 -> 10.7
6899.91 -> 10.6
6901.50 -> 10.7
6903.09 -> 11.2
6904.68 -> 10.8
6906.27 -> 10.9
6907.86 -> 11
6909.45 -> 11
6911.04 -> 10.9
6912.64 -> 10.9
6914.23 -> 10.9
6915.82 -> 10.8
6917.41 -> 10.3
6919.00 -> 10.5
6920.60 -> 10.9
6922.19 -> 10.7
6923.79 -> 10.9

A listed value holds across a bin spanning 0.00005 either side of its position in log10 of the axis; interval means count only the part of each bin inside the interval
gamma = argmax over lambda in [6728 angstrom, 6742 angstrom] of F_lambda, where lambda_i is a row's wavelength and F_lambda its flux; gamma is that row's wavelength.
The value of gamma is 6739.75 angstrom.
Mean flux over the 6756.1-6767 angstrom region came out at 10.7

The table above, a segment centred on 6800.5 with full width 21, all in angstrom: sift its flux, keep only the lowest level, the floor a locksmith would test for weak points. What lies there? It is 10.2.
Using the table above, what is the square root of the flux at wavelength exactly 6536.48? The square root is 3.41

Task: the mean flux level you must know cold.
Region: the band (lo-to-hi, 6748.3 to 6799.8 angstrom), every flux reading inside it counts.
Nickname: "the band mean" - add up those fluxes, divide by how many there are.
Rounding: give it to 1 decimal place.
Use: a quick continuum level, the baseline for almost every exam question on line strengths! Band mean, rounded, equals 10.6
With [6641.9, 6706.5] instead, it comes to 10.8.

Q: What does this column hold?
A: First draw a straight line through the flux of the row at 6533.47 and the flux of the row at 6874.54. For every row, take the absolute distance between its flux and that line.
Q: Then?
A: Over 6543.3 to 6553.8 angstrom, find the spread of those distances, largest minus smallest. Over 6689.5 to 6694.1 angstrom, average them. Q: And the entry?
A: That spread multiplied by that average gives 0.14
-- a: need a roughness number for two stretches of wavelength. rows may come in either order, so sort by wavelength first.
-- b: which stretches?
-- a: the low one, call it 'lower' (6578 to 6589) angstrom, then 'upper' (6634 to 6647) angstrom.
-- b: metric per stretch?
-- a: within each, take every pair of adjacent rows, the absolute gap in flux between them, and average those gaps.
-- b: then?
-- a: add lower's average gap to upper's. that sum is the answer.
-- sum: 0.54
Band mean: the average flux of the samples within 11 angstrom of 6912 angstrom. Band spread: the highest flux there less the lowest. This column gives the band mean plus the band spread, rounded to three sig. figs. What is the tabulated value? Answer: 11.7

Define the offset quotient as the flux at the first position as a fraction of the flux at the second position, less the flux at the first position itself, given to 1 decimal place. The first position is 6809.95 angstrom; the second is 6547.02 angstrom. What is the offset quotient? -9.6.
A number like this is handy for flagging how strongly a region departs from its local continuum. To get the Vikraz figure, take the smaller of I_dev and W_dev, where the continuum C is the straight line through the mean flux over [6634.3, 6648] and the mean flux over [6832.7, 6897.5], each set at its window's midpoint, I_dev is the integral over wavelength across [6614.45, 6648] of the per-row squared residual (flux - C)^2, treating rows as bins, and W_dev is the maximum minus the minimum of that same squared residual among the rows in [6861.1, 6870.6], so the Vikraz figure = 0.23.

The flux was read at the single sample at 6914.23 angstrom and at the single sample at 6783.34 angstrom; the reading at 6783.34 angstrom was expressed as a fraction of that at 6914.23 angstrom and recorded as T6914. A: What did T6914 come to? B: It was 0.99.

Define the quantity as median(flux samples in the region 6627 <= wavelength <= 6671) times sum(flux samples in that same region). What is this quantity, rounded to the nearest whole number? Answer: 3466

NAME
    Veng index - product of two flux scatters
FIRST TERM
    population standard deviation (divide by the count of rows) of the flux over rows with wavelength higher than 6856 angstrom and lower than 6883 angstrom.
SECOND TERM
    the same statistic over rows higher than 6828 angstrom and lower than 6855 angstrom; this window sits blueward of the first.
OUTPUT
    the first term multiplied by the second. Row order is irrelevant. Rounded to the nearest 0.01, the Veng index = 0.10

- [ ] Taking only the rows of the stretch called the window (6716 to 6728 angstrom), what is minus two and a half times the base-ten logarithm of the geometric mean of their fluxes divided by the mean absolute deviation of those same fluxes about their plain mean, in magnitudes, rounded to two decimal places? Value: -4.41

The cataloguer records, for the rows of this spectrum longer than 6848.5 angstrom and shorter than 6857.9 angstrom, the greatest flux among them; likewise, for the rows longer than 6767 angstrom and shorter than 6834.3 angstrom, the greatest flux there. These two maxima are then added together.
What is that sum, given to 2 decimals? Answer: 22.10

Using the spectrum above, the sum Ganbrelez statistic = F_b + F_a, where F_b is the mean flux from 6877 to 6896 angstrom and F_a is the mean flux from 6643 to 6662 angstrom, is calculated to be 21.8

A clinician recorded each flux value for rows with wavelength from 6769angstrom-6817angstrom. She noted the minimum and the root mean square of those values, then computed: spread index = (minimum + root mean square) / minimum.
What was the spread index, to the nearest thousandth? 2.062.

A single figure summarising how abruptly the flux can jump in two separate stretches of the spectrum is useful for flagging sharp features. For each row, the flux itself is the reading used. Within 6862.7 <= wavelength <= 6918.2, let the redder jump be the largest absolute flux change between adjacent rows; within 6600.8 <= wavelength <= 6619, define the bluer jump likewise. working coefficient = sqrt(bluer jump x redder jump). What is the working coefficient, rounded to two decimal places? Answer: 0.65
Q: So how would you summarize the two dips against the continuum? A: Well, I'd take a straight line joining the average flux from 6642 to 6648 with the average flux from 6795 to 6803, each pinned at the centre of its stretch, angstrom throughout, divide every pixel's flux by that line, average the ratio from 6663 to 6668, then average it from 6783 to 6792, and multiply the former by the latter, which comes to 0.99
